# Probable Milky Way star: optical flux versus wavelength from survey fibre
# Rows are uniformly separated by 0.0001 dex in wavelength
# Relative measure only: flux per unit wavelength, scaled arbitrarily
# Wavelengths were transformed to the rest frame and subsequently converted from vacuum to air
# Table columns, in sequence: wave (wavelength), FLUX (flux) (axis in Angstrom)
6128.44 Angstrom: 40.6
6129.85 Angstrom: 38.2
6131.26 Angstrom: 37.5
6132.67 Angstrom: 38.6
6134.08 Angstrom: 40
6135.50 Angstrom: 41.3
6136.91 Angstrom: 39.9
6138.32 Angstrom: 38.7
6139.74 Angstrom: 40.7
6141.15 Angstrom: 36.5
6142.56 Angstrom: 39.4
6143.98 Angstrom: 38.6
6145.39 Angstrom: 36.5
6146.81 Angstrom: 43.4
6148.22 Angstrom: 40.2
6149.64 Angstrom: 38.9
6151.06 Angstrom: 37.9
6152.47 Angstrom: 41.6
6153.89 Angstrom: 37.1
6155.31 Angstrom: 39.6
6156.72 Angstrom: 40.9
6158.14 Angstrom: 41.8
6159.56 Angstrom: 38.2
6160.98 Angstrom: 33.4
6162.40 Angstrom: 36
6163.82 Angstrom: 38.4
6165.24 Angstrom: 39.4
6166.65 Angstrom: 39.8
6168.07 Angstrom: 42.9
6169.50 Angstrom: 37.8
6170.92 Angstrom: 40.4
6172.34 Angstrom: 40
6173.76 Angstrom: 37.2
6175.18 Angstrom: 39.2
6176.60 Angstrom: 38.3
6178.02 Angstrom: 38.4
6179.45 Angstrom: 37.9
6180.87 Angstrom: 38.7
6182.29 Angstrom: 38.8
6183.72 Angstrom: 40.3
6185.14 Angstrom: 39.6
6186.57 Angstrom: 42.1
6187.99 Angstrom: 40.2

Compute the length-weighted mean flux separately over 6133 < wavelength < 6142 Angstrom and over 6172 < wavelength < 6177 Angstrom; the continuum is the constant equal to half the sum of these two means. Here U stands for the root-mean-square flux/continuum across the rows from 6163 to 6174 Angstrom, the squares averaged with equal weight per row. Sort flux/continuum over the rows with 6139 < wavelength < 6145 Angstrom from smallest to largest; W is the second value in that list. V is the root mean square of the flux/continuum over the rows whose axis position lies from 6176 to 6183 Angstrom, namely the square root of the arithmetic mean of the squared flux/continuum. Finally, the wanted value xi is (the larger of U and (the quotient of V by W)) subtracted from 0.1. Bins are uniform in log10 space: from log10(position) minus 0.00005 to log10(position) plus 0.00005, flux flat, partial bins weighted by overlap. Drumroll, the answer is -0.912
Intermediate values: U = 1.01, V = 0.984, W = 0.988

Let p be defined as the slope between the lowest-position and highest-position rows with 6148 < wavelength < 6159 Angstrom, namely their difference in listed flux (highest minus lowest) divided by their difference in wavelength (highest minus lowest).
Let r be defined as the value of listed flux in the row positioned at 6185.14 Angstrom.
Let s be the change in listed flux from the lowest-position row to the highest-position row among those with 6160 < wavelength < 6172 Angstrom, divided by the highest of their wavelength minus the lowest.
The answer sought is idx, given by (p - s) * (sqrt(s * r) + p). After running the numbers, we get -3.0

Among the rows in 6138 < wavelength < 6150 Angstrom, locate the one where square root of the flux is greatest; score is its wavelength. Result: 6146.81 Angstrom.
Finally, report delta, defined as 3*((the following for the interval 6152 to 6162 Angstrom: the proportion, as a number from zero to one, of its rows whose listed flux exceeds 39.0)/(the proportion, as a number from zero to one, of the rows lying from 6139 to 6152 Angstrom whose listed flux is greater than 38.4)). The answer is 2.57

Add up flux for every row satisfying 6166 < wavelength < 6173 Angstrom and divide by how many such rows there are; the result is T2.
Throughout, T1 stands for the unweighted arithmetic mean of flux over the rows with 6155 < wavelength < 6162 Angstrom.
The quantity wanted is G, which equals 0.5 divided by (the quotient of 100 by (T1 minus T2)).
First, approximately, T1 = 38.8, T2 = 40.2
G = -0.0070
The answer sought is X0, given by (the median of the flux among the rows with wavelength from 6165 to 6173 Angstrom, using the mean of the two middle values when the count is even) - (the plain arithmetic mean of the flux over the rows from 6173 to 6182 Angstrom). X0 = 1.62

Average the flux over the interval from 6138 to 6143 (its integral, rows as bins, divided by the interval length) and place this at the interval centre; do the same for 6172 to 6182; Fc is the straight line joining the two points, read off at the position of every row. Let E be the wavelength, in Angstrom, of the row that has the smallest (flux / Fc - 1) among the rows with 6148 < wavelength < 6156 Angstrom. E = 6153.89 Angstrom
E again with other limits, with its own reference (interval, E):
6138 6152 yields 6141.15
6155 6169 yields 6160.98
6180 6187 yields 6180.87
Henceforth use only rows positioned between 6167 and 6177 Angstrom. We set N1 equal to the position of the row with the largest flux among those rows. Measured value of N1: 6168.07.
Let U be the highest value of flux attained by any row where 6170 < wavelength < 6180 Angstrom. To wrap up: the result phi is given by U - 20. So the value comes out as 20.4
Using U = 40.4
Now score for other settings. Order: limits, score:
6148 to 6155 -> 6152.47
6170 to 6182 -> 6170.92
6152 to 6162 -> 6158.14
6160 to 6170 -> 6168.07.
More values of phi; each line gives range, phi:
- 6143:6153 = 23.4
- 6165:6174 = 22.9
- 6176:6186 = 20.3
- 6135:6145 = 21.3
